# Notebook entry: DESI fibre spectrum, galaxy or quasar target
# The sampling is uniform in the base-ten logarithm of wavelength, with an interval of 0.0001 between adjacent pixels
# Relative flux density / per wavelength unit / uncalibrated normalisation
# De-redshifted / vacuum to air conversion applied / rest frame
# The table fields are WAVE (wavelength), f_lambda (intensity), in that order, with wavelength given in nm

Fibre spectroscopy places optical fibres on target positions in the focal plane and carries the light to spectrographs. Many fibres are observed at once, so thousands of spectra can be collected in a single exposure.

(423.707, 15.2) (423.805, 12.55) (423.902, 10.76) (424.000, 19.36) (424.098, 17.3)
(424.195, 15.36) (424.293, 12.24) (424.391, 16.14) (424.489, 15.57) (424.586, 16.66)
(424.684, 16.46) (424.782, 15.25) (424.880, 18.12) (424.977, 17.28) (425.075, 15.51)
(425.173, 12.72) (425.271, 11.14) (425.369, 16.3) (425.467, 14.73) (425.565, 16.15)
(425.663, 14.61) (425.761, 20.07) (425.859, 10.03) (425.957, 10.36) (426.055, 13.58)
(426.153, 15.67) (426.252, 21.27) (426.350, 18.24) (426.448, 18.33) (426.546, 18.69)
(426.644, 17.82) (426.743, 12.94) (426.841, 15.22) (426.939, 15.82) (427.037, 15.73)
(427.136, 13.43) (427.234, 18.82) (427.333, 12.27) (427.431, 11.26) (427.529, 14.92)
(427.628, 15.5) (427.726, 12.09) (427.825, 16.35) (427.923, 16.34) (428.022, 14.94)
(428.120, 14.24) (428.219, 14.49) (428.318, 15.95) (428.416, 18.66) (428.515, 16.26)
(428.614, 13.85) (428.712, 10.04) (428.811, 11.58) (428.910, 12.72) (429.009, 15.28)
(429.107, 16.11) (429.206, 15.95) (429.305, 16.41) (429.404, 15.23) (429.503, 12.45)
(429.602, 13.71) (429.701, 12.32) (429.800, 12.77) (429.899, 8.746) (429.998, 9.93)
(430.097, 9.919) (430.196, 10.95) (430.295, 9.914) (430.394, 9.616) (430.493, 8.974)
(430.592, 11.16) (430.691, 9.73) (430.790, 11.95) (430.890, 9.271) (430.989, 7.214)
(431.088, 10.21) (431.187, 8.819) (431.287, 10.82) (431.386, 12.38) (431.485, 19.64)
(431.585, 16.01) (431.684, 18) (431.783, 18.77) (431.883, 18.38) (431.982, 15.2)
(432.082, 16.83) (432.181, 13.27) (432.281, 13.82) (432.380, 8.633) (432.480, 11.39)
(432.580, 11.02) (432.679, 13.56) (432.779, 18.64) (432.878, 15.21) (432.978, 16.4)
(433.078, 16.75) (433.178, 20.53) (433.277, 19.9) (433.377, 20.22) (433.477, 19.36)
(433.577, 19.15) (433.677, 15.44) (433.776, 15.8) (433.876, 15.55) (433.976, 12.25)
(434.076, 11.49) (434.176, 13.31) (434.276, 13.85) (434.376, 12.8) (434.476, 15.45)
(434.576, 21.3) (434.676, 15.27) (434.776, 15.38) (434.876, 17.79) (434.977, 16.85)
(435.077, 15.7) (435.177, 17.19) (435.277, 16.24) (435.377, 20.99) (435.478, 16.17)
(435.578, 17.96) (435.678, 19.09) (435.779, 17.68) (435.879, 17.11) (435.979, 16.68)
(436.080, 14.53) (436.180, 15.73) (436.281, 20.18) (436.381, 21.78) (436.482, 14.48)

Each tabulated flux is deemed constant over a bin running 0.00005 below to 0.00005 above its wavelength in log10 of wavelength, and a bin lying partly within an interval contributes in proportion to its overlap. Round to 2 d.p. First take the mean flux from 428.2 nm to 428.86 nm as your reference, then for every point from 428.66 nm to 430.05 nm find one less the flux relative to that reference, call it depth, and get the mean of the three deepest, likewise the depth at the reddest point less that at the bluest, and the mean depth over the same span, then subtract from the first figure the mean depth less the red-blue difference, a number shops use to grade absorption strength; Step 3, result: 0.25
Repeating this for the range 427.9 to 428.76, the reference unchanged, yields 0.59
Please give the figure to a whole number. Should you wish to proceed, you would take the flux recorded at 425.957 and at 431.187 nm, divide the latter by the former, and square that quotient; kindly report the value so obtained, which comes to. 1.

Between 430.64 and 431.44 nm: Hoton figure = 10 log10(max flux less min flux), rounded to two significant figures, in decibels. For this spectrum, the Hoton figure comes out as 7.1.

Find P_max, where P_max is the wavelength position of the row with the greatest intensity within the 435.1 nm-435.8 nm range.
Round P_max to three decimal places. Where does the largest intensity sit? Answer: 435.377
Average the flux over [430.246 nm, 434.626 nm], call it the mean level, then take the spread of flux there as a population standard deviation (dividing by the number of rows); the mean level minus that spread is 10.5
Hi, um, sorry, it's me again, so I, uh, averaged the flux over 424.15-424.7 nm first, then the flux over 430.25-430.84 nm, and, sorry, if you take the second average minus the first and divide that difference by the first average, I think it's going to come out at -0.3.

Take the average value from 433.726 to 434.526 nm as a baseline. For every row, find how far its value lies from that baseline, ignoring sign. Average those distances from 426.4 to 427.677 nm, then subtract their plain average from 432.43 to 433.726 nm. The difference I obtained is -1.31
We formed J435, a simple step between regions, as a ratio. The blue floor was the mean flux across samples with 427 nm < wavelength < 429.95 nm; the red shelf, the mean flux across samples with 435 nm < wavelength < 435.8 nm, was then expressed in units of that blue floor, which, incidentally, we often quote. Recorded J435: 1.2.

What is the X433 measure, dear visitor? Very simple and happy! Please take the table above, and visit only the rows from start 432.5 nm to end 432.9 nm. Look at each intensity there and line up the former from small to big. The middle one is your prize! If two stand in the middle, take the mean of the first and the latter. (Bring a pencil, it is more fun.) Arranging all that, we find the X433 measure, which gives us 14.4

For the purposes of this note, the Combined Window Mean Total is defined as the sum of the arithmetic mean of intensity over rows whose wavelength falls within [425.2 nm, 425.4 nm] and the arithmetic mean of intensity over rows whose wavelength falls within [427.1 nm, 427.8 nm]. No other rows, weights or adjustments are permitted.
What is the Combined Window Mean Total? 28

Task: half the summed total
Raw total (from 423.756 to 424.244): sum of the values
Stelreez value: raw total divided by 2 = 38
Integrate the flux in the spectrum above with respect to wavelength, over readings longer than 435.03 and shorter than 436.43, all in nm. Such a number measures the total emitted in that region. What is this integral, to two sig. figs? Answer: 25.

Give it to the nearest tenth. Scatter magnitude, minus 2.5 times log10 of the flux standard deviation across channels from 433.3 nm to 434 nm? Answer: -1.1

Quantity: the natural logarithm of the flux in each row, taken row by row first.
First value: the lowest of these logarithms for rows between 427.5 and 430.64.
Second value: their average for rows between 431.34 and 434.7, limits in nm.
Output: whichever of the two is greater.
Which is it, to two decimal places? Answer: 2.74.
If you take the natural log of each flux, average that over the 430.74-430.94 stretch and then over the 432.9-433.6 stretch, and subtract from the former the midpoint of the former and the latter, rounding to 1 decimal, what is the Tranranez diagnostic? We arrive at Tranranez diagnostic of -0.3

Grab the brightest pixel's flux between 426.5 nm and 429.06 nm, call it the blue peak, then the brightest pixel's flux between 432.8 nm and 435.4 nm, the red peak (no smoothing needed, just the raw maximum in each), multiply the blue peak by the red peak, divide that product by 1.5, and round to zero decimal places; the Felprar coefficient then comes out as 267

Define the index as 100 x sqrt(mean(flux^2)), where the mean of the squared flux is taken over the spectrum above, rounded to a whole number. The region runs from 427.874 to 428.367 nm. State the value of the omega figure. 1521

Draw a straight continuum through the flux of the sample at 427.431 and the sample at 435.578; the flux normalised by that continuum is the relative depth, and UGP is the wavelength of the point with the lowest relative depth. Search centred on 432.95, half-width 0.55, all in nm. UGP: 432.580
